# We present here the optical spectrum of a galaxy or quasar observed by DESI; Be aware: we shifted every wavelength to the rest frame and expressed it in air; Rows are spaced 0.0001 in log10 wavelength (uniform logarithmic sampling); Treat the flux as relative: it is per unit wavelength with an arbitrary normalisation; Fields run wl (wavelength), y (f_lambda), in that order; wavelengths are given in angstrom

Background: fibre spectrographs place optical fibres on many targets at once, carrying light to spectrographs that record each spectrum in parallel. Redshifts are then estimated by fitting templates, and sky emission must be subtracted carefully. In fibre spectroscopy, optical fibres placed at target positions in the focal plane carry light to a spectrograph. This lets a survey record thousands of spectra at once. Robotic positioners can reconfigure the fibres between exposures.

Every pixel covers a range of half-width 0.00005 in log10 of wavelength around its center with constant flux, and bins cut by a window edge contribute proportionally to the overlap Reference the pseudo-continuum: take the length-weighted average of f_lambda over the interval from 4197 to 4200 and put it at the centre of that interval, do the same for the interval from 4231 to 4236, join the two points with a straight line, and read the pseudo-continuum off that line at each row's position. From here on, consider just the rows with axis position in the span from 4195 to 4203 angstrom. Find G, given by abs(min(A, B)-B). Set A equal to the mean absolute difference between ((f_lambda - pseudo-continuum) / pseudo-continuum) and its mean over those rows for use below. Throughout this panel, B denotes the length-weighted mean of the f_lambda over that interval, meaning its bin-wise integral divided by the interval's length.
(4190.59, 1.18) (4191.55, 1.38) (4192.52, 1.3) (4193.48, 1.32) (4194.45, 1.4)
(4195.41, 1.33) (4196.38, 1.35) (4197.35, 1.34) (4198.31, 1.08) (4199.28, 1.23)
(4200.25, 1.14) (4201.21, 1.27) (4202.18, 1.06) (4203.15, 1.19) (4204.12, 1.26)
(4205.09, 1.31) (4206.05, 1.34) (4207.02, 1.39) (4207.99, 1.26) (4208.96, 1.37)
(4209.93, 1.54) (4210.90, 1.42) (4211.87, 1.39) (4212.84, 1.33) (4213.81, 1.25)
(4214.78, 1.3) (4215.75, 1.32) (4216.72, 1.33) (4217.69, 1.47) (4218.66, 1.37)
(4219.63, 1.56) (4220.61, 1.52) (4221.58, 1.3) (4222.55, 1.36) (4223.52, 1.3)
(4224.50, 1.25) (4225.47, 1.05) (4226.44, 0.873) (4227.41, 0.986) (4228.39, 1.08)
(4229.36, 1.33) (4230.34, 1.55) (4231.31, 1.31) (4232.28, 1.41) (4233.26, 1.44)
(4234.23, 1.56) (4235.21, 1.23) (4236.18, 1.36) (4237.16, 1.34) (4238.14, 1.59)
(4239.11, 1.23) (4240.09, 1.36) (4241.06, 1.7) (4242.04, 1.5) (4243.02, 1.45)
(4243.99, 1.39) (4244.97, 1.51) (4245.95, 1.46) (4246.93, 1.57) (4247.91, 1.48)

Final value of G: 1.14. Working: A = 0.0866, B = 1.22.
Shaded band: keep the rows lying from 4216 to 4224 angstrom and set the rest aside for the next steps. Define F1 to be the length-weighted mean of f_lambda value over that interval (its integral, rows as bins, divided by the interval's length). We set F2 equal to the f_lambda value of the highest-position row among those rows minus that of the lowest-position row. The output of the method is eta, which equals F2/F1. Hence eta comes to -0.02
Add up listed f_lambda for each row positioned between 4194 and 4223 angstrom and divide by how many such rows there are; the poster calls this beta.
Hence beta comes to 1.33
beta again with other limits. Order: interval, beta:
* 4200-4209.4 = 1.26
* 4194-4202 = 1.27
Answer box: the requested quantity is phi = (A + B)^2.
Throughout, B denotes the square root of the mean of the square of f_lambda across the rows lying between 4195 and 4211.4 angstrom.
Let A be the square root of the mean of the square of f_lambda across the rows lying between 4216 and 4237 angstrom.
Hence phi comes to 6.9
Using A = 1.33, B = 1.29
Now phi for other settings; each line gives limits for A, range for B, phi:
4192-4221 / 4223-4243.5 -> 7.1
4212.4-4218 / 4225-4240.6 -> 7.0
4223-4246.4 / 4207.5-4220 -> 7.5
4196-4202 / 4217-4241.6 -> 6.7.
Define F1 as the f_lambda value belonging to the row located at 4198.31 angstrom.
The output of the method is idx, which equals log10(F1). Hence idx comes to 0.03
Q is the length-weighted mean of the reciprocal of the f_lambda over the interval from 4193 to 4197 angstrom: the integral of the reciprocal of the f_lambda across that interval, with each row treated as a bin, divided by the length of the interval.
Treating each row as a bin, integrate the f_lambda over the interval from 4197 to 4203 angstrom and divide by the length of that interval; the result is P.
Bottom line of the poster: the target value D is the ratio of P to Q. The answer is 1.6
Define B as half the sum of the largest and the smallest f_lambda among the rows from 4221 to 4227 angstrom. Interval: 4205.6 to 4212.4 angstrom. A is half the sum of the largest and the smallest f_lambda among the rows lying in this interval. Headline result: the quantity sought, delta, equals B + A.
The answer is 2.52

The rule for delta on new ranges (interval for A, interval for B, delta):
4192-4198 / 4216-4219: 2.75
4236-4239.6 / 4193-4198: 2.77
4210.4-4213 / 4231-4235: 2.81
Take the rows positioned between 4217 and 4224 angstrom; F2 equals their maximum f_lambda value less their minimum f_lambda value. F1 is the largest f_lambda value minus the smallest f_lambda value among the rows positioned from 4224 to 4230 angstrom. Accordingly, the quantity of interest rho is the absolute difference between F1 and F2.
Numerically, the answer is 0.20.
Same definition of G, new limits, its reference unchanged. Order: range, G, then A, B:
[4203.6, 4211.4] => 1.31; 0.0469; 1.36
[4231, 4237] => 1.32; 0.0628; 1.38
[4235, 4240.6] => 1.30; 0.0593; 1.36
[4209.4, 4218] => 1.31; 0.0621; 1.37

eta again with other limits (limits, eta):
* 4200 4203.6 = 0.04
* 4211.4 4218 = 0.06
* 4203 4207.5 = 0.15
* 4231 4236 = -0.06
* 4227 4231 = 0.45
